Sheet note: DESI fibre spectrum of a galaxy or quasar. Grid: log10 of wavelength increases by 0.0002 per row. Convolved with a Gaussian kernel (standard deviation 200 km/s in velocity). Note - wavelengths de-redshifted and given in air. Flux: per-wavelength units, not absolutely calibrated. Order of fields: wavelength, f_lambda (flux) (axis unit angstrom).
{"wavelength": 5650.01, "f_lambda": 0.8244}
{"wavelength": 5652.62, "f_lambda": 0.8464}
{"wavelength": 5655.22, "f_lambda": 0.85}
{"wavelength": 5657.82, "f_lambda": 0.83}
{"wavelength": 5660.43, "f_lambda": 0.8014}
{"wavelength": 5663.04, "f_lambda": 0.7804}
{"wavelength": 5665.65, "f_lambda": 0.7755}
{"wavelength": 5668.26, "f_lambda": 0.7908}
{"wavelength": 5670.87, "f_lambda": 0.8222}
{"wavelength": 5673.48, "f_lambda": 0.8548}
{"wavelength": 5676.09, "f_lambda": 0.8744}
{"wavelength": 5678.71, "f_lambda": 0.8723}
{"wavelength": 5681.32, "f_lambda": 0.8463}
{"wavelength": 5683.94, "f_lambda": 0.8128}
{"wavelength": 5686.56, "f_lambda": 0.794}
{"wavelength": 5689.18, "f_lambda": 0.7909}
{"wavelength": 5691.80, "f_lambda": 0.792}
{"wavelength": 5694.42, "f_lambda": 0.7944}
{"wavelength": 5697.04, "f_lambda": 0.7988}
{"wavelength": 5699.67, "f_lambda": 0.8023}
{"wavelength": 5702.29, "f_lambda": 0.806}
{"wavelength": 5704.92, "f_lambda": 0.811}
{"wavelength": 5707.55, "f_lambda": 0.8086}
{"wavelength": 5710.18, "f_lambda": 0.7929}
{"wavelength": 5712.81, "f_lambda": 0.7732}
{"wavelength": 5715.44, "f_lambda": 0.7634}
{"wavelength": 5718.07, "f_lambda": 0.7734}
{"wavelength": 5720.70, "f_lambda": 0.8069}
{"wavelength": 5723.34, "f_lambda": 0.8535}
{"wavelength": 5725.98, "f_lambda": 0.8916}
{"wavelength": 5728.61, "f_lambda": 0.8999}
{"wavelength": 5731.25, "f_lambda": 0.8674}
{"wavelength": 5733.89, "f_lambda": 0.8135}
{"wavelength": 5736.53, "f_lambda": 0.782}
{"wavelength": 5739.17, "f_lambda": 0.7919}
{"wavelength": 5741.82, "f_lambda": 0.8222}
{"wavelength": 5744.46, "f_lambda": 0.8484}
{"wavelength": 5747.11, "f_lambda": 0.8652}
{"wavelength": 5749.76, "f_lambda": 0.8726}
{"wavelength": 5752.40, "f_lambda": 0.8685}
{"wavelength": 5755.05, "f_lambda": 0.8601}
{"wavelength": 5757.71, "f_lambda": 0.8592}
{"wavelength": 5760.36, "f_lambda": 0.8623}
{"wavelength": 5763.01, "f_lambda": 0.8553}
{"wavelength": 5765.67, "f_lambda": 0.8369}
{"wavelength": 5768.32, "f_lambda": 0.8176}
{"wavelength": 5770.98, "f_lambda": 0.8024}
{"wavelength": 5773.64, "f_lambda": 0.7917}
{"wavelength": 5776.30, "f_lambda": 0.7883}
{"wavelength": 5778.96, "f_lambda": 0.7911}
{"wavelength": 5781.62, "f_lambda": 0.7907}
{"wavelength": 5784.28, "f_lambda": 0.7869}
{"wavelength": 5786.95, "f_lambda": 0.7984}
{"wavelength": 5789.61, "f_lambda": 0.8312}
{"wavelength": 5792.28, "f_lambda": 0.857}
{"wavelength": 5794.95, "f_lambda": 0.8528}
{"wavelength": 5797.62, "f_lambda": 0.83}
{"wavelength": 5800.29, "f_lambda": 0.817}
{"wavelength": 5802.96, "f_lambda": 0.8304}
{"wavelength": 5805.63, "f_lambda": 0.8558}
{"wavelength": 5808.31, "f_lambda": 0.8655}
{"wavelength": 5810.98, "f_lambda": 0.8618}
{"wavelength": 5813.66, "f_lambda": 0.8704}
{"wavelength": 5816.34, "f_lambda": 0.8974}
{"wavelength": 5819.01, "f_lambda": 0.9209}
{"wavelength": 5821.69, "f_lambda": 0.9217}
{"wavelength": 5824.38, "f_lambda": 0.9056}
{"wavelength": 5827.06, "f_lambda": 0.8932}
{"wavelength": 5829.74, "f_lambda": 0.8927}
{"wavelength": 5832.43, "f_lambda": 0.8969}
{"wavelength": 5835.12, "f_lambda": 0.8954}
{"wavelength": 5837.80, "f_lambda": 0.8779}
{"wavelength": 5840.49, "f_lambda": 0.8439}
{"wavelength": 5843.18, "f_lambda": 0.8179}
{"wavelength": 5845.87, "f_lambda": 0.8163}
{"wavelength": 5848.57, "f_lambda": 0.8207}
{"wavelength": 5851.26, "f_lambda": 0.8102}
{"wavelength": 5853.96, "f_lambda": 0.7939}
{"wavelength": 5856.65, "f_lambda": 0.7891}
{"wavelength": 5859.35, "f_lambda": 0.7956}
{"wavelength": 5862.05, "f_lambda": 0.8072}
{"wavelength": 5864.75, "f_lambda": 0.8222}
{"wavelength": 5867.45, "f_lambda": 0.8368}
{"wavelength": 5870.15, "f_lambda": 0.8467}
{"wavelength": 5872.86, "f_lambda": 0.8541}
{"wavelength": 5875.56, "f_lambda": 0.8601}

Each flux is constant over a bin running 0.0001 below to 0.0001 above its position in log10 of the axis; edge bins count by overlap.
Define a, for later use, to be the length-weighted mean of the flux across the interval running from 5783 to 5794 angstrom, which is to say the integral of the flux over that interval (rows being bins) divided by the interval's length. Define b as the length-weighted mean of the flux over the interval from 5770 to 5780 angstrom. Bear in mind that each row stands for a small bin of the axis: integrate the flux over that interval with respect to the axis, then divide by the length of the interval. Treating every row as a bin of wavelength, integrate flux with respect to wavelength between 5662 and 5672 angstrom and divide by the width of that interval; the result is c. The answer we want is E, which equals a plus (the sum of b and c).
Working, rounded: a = 0.819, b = 0.793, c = 0.792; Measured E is 2.40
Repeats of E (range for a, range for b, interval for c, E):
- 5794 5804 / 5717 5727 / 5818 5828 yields 2.57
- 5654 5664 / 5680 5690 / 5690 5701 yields 2.43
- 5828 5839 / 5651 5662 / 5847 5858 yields 2.52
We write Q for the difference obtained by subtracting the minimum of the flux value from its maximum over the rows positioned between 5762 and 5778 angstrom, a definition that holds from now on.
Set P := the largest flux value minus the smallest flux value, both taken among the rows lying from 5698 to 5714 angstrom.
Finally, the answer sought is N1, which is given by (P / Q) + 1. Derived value 1.6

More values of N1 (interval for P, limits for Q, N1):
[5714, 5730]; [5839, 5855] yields 3.7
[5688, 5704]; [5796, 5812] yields 1.3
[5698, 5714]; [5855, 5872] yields 1.7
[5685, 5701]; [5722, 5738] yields 1.1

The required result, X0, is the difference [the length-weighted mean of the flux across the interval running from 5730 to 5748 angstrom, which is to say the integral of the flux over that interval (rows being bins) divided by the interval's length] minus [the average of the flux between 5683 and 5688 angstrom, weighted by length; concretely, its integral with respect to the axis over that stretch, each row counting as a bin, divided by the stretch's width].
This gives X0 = 0.024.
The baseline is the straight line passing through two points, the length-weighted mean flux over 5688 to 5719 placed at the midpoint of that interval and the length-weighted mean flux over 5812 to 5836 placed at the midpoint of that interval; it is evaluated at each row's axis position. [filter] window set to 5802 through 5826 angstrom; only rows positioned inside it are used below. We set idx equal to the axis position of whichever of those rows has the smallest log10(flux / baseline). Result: 5802.96 angstrom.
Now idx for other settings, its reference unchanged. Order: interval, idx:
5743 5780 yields 5776.30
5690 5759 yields 5715.44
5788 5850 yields 5845.87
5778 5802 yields 5784.28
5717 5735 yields 5718.07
